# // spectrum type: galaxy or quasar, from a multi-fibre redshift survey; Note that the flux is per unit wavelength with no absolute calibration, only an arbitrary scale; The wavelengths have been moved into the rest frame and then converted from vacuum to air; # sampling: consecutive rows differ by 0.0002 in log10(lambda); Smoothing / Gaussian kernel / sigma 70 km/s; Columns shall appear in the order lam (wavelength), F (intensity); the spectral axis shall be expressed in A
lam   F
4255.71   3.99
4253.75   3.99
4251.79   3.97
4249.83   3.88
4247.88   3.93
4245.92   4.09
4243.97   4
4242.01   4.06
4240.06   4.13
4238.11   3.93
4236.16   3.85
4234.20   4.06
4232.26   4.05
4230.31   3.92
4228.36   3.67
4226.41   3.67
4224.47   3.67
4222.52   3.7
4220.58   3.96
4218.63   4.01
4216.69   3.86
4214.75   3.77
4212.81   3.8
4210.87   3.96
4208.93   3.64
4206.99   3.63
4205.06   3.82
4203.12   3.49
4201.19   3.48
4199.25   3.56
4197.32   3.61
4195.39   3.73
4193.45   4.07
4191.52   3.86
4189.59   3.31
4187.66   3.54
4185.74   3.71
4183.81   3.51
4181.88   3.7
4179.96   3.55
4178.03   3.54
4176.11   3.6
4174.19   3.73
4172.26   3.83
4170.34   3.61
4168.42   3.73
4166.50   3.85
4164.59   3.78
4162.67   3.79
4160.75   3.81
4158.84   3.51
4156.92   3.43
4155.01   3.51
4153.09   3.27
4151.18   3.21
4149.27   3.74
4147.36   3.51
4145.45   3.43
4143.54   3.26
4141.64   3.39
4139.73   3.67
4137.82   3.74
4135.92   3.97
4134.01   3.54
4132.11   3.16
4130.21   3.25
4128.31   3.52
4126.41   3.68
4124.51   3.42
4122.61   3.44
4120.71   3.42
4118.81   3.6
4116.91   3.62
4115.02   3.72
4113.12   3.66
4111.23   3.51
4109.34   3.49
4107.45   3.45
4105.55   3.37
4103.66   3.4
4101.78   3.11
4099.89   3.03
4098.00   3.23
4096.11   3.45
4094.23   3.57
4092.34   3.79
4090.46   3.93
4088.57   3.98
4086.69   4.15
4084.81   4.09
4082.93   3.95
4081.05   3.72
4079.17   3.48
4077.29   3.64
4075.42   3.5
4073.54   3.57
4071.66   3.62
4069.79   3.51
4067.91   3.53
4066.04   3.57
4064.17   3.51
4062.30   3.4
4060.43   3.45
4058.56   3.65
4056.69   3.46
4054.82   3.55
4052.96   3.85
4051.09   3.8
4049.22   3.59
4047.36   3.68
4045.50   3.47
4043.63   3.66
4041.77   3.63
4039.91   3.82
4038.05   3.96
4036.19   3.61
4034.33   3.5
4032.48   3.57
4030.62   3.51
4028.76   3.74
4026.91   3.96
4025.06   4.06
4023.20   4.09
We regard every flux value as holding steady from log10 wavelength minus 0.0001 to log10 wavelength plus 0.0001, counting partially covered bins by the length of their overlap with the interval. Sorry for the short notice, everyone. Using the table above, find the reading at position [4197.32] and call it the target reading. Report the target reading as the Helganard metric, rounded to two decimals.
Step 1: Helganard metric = 3.61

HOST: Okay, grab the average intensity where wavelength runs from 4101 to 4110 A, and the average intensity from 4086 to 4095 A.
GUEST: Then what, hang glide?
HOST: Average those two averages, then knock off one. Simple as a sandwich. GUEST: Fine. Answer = 2.62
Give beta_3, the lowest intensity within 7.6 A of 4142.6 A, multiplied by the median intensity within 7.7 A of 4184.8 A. 11.6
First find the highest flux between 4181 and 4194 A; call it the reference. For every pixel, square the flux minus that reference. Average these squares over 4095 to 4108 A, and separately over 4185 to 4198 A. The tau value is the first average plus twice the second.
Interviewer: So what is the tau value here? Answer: 1.02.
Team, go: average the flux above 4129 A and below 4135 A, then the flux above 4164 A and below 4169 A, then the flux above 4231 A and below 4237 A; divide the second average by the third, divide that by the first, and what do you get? 0.29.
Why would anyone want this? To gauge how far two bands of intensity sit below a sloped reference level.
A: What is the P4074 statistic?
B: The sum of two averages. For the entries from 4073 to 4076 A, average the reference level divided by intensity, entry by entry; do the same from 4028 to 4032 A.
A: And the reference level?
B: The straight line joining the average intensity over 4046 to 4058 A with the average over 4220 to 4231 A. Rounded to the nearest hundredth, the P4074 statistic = 2.04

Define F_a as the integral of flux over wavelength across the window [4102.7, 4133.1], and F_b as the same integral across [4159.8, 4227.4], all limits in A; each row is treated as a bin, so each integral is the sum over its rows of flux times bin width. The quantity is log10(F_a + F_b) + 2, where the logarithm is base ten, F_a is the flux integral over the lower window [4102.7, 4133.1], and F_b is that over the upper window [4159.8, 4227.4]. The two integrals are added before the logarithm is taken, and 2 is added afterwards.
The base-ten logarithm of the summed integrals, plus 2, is 4.55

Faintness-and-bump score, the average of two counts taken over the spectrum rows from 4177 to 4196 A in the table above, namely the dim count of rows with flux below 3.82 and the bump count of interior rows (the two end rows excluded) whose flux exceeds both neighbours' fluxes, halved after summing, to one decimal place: 5.5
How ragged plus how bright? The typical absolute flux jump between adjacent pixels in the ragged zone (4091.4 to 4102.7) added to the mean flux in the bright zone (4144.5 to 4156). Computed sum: 3.61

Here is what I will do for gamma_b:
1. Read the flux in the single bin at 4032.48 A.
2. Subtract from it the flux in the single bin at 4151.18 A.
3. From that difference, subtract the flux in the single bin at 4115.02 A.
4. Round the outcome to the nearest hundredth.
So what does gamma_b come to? -3.36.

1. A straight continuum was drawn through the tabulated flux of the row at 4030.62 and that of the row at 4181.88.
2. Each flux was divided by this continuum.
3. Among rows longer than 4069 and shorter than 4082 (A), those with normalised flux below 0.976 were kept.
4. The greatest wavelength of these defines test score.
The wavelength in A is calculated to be 4079.17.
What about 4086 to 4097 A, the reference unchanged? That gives 4096.11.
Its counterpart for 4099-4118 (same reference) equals 4111.23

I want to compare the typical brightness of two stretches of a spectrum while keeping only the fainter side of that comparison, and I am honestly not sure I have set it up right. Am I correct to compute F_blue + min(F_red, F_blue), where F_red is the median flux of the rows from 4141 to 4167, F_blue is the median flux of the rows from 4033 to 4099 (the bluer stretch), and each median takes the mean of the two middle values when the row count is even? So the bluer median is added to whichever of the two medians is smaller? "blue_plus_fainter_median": 7.12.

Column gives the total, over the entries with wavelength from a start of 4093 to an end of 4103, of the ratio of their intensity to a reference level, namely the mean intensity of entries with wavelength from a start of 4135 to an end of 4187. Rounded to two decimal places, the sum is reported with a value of 4.54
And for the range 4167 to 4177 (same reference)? 5.13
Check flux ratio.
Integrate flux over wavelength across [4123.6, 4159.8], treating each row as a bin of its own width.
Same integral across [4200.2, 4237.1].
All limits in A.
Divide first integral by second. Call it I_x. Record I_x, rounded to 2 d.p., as 0.90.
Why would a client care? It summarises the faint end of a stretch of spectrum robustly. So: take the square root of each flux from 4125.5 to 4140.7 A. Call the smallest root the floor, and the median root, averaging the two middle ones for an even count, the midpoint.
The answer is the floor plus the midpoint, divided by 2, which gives 1.84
